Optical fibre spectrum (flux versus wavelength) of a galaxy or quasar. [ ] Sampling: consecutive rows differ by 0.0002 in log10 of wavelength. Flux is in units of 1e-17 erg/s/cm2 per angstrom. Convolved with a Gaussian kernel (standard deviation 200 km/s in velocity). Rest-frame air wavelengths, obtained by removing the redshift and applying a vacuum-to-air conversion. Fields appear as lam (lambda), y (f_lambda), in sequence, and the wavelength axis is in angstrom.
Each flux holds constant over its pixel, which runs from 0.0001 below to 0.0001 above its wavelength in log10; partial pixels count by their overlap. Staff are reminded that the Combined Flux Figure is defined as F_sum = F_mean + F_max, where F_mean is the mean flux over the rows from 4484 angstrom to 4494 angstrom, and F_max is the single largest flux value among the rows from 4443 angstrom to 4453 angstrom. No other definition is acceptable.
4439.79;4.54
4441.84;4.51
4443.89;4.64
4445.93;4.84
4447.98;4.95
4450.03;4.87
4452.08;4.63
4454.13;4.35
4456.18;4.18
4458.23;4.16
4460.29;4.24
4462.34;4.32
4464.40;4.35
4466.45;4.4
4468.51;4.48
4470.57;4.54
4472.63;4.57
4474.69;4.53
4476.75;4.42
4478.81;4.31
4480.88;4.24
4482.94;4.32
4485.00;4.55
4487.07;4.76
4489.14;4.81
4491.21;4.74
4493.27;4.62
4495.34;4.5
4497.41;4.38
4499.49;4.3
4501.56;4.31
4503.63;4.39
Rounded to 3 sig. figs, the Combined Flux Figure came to 9.65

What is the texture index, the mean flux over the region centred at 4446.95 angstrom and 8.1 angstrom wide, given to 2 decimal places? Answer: 4.83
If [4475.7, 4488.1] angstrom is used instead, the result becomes 4.43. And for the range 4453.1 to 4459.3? 4.23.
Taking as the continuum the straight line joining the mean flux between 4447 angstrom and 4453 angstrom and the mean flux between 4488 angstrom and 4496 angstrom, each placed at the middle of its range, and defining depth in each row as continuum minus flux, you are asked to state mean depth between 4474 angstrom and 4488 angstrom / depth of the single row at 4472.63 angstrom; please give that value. 1.6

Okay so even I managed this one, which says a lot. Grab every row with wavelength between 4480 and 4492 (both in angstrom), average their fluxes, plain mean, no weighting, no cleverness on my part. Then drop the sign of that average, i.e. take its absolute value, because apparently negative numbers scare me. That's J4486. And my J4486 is 4.57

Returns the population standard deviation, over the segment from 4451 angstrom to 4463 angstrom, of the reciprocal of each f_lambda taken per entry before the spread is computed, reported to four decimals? 0.0082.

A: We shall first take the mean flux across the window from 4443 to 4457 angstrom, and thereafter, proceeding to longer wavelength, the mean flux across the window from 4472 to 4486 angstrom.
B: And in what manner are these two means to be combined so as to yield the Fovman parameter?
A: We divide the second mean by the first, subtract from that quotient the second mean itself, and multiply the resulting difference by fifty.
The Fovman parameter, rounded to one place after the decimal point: -173.3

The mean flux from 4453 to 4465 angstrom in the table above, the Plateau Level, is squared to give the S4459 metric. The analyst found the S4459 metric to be 18.2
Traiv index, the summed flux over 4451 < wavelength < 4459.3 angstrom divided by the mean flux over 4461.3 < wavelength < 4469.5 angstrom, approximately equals 3.95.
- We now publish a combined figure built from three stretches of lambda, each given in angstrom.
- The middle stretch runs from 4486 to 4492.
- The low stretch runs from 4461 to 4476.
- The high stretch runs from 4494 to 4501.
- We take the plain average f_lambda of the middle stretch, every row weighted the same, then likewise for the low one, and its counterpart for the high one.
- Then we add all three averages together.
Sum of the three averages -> 13.6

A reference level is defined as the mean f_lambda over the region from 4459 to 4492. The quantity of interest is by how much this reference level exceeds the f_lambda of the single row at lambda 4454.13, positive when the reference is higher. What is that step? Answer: 0.12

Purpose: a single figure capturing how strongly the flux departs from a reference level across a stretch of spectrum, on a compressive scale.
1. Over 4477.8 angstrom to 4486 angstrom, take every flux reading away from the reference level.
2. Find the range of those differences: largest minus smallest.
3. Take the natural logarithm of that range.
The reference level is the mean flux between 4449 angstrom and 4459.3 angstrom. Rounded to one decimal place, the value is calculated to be -1.2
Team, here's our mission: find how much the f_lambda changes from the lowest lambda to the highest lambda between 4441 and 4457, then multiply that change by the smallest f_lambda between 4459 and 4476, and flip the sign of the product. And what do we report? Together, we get 1.4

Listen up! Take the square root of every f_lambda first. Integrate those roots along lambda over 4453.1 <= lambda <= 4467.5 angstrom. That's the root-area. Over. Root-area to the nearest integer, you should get 30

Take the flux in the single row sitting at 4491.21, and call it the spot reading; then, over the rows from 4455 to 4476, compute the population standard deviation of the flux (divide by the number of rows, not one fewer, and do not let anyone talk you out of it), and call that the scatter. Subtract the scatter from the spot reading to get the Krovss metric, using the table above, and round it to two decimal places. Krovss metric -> 4.60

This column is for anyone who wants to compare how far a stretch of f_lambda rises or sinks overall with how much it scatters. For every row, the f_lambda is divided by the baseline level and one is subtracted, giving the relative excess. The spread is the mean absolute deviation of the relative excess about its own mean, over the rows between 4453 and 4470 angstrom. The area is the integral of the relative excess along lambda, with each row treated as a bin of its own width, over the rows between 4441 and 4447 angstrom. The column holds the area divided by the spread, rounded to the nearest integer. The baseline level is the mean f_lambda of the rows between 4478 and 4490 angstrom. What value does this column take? 12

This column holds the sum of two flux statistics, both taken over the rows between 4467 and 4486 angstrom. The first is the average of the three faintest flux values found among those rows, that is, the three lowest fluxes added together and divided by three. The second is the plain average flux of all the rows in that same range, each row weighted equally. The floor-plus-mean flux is 8.73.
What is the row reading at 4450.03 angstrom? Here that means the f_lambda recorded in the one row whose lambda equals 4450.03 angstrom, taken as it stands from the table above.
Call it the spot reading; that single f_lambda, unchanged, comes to 4.87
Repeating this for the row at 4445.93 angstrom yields 4.84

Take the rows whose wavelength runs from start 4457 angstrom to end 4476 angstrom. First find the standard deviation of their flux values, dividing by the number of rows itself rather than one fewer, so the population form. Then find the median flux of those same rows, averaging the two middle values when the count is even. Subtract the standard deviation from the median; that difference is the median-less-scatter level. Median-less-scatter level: 4.27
